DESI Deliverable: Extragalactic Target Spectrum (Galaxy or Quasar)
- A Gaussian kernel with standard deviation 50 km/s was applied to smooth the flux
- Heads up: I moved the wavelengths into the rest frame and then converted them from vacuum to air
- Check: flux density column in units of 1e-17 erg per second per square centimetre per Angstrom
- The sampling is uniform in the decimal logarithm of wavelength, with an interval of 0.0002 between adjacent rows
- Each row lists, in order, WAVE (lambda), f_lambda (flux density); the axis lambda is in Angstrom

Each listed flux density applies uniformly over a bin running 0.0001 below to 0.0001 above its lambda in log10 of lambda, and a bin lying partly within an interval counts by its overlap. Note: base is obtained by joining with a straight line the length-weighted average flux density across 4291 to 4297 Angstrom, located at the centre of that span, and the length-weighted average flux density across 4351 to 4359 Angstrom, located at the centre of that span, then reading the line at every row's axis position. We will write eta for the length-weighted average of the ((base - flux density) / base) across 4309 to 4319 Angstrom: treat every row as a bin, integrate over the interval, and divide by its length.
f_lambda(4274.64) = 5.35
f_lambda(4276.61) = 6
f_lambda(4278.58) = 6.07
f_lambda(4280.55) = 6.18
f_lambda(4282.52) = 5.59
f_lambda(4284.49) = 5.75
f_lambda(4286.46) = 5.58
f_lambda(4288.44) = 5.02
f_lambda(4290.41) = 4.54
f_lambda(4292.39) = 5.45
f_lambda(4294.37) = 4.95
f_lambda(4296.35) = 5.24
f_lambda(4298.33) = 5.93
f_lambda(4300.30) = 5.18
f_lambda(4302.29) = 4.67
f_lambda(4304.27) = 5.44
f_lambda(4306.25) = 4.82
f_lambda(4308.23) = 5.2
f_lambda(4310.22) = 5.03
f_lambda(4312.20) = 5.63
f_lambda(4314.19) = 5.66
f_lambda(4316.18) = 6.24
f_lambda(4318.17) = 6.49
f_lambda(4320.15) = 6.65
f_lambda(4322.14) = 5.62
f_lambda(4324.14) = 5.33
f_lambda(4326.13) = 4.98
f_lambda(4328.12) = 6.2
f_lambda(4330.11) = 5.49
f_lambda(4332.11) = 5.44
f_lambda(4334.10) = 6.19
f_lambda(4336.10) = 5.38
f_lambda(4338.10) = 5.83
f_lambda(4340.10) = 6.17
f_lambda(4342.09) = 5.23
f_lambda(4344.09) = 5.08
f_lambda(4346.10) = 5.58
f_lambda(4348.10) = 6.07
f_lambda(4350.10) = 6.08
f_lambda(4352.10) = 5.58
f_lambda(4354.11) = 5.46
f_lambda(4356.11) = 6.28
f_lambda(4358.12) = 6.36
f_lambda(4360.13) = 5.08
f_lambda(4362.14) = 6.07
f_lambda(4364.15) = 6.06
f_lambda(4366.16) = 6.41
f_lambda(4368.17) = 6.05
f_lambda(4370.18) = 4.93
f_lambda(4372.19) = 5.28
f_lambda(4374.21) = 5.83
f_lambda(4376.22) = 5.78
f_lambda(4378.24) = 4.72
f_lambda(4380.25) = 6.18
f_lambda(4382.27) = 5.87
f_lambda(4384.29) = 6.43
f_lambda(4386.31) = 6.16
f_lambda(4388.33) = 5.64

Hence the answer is -0.07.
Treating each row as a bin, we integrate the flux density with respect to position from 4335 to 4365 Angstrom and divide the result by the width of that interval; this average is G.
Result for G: 5.75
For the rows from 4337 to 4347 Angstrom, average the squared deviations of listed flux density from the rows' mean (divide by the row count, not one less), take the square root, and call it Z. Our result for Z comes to 0.396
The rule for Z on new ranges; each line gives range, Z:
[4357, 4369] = 0.439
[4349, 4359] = 0.366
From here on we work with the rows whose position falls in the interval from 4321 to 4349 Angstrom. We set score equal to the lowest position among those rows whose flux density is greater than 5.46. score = 4322.14 Angstrom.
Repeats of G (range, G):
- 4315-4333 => 5.83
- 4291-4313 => 5.21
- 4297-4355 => 5.61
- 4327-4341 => 5.80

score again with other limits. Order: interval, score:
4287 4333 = 4298.33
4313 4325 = 4314.19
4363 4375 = 4364.15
